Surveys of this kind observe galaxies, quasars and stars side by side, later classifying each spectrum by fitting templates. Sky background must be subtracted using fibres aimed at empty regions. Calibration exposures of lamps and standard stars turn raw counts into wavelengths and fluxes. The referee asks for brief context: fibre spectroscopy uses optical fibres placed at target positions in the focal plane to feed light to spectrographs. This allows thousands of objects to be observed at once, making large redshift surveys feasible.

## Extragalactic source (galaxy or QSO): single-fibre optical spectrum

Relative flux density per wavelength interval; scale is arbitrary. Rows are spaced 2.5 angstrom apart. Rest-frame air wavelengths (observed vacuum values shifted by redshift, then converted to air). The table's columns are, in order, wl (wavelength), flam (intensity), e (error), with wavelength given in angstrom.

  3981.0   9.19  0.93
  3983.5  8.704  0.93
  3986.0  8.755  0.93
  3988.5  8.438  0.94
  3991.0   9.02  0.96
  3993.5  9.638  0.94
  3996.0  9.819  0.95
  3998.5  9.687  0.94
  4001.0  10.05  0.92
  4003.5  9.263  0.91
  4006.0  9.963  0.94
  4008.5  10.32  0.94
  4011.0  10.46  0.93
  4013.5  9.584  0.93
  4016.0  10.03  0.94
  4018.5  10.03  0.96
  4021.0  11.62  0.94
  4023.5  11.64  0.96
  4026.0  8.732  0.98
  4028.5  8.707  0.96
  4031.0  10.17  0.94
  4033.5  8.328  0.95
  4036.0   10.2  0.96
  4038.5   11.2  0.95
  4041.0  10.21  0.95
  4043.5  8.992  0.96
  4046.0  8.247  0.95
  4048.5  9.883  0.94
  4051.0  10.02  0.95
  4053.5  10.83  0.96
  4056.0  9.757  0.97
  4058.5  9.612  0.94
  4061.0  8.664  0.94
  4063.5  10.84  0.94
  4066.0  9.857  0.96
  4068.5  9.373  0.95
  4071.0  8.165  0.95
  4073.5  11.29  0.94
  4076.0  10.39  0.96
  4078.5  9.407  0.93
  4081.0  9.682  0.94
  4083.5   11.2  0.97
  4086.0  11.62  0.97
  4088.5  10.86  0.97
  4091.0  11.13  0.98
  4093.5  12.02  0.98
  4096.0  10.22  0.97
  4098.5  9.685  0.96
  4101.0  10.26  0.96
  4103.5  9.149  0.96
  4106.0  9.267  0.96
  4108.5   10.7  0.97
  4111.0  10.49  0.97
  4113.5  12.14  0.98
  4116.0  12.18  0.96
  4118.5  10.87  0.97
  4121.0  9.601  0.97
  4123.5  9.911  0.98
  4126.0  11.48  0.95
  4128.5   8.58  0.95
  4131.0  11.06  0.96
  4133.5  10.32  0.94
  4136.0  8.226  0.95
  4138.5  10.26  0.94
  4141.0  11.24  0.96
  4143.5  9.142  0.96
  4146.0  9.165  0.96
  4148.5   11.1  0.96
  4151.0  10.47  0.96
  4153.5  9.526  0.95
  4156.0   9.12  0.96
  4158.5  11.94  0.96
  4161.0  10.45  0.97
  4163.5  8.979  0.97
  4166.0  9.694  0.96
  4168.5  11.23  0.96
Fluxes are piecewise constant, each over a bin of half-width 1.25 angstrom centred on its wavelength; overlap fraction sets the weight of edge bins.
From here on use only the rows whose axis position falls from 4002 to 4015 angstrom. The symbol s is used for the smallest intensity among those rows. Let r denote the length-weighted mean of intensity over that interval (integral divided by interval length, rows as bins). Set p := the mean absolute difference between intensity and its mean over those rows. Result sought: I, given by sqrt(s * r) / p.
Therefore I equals 24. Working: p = 0.40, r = 9.9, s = 9.263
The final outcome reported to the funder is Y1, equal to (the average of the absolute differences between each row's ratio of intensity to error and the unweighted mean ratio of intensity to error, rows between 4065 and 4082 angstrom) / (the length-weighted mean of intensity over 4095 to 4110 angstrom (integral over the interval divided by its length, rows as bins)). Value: 0.07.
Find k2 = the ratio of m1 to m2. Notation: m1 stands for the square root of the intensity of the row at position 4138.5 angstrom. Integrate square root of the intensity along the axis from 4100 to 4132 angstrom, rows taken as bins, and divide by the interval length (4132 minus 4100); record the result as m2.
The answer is 0.99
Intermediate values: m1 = 3.20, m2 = 3.23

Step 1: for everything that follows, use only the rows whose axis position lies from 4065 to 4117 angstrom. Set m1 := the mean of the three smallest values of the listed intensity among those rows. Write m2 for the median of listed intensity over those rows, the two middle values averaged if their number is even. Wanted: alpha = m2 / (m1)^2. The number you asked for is 0.132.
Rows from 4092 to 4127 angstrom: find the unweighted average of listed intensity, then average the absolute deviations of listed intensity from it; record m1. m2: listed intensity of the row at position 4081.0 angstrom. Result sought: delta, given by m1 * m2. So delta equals 8.3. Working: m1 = 0.85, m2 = 9.682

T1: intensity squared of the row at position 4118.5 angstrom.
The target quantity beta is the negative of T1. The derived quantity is -118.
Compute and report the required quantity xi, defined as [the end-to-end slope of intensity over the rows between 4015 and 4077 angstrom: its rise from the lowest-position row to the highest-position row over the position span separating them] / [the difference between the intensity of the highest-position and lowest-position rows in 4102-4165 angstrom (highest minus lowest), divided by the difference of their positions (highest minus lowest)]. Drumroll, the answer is -2.1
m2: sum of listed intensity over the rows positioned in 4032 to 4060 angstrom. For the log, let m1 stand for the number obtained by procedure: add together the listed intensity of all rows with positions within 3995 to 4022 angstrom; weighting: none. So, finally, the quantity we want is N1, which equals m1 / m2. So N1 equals 1.03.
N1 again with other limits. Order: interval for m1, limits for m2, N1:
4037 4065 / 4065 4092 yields 0.96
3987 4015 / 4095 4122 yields 0.93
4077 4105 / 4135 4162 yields 1.04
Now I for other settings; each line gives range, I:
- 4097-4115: 13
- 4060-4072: 11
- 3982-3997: 20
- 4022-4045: 9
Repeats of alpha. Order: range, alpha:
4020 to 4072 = 0.145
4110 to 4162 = 0.140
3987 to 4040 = 0.138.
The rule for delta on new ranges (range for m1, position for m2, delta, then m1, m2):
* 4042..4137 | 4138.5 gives 9.1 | 0.89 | 10.26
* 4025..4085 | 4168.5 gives 8.6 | 0.77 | 11.23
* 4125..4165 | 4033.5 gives 8.0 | 0.97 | 8.328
